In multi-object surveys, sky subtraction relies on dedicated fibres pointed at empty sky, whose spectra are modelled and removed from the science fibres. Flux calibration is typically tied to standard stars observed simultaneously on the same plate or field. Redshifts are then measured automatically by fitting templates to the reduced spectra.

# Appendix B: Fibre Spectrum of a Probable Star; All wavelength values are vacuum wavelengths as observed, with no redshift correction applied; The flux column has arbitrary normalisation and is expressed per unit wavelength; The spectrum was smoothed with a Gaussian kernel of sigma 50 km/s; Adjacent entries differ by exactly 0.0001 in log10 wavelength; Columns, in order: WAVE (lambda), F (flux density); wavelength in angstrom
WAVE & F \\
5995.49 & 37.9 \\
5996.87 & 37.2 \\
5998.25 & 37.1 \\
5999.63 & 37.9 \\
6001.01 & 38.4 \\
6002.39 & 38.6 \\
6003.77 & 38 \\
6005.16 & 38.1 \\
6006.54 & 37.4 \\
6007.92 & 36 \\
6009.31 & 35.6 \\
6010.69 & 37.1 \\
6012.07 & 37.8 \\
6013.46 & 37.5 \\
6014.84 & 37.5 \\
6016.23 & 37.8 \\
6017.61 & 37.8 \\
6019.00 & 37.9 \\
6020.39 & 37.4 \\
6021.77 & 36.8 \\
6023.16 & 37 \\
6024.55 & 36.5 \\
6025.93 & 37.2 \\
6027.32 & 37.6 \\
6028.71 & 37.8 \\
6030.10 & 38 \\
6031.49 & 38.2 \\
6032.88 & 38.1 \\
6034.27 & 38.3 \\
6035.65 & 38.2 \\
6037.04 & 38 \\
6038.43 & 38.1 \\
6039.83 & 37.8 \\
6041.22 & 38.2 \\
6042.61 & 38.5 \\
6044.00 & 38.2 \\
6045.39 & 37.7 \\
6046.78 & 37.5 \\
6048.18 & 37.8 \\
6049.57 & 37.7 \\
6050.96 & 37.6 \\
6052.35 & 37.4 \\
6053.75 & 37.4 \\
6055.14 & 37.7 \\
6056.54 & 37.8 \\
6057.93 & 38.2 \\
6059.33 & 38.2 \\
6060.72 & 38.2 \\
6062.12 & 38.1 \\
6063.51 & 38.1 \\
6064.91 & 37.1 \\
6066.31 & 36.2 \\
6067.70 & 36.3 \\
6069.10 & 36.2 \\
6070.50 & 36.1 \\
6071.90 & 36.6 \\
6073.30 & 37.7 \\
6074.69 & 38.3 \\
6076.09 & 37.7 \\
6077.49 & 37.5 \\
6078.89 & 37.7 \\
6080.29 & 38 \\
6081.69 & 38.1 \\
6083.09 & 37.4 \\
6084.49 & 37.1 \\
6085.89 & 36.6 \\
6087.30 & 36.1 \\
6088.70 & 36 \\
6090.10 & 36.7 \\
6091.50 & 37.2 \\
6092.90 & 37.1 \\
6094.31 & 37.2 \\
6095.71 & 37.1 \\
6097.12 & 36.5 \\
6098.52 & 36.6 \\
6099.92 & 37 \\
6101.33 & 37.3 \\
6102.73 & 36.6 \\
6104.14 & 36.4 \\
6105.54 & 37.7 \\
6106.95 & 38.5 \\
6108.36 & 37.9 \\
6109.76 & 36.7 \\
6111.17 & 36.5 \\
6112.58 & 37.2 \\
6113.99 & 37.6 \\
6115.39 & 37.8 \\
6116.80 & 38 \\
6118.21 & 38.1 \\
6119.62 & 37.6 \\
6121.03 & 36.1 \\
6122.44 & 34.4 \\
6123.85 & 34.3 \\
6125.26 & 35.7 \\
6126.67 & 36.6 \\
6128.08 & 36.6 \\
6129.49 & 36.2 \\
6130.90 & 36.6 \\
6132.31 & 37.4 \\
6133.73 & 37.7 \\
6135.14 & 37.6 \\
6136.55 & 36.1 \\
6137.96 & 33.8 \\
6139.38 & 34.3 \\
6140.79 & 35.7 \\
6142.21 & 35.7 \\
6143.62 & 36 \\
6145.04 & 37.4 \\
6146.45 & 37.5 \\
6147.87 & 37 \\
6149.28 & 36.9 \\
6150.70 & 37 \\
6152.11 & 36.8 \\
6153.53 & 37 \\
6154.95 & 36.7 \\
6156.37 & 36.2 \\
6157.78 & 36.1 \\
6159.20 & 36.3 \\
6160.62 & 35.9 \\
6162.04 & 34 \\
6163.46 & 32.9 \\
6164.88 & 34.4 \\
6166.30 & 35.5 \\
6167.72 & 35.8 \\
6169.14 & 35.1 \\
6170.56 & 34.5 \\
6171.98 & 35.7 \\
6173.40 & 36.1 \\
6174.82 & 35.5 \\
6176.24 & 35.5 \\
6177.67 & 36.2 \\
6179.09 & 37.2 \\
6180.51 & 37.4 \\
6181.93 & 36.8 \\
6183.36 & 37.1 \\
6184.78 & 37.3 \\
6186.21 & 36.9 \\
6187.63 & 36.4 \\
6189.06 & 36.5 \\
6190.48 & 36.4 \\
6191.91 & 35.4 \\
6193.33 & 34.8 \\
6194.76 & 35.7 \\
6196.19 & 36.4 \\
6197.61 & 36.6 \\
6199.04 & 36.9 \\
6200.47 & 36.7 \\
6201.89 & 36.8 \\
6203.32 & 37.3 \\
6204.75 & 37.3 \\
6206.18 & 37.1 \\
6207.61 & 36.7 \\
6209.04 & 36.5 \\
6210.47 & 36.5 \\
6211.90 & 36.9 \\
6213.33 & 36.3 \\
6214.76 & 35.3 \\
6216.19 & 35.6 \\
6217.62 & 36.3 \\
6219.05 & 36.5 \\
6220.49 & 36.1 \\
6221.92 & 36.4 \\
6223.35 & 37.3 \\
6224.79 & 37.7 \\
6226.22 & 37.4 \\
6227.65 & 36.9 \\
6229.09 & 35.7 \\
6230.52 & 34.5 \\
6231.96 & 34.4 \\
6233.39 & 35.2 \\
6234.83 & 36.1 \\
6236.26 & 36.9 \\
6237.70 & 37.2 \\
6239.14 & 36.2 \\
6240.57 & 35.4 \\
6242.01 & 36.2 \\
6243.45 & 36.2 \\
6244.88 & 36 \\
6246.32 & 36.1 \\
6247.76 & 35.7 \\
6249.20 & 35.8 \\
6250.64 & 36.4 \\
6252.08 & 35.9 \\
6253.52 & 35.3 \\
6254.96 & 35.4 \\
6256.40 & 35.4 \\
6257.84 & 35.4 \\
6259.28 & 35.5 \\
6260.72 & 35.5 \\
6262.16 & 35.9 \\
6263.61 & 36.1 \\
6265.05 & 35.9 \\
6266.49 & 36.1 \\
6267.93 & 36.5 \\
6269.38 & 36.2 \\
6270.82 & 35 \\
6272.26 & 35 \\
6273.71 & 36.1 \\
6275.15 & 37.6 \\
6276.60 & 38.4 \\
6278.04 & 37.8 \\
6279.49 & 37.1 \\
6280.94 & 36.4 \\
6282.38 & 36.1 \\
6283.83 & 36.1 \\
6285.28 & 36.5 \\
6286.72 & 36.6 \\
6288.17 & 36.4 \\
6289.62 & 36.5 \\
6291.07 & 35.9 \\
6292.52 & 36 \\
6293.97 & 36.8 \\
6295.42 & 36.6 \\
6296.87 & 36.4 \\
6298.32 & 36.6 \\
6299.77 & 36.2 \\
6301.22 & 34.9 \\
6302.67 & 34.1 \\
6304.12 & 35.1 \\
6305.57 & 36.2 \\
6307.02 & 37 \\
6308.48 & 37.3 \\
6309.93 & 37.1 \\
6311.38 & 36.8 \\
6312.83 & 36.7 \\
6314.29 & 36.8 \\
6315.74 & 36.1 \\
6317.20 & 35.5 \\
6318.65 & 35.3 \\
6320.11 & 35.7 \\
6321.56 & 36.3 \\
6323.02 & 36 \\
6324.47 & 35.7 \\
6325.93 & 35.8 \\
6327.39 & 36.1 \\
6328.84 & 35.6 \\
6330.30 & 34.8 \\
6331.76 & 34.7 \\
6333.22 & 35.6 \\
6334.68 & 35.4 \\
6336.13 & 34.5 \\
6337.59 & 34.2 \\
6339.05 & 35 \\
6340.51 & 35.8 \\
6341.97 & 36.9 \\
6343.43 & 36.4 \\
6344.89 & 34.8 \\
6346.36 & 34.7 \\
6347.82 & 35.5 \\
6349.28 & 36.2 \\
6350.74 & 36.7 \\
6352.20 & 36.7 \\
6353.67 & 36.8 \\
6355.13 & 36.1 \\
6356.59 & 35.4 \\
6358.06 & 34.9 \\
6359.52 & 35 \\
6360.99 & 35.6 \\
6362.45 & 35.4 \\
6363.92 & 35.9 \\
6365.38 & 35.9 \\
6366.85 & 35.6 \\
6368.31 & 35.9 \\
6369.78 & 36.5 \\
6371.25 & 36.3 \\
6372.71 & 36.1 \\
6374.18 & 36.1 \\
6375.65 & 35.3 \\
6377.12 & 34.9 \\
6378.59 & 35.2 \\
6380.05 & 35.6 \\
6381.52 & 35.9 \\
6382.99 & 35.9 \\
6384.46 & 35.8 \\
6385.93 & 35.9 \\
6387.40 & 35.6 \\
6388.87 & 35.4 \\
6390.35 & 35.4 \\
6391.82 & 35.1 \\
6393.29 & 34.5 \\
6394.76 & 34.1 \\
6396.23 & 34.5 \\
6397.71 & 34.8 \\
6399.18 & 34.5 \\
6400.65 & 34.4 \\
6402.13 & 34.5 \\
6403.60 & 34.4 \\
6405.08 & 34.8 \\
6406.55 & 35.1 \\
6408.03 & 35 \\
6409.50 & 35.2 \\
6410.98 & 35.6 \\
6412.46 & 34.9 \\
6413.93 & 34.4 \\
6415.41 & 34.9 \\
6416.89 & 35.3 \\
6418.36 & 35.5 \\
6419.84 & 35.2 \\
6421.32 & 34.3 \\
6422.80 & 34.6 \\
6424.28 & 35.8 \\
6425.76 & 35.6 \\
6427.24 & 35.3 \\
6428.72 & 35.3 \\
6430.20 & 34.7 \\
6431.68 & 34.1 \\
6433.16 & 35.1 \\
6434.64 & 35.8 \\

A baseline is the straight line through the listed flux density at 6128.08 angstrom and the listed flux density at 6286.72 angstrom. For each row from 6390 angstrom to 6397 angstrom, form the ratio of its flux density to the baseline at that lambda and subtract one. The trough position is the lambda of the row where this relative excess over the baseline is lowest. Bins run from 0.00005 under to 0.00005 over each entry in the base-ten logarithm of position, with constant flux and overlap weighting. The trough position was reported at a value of 6394.76 angstrom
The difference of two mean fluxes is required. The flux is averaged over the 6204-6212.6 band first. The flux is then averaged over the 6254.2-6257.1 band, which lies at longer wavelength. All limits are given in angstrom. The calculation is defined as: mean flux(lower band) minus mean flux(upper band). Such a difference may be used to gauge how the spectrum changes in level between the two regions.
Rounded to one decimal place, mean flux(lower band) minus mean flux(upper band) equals 1.4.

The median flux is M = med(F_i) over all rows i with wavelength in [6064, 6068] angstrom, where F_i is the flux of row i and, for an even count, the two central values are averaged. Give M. 36.3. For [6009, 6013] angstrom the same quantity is 37.1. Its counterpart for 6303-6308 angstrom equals 36.2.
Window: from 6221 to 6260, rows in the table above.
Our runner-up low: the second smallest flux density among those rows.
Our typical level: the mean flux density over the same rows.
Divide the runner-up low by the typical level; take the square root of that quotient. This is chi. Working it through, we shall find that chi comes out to 0.979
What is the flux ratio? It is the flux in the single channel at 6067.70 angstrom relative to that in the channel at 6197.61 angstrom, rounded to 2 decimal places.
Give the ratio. 0.99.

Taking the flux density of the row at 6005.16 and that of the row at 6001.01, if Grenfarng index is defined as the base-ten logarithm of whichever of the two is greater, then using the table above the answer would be 1.58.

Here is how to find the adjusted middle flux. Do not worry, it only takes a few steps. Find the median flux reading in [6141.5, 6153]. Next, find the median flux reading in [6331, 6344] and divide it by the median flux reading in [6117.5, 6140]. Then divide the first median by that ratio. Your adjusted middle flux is 38.0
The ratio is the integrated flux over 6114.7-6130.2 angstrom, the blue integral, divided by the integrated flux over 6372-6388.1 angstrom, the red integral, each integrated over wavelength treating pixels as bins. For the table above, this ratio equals 0.98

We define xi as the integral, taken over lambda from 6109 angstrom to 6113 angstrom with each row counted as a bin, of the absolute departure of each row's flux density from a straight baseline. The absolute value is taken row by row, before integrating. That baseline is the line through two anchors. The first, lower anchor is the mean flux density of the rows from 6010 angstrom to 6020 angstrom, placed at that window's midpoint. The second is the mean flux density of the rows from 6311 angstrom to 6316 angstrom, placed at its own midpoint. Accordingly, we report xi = 2.1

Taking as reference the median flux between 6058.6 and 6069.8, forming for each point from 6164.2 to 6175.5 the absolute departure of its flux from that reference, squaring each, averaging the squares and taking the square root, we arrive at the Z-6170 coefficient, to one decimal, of 2.3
